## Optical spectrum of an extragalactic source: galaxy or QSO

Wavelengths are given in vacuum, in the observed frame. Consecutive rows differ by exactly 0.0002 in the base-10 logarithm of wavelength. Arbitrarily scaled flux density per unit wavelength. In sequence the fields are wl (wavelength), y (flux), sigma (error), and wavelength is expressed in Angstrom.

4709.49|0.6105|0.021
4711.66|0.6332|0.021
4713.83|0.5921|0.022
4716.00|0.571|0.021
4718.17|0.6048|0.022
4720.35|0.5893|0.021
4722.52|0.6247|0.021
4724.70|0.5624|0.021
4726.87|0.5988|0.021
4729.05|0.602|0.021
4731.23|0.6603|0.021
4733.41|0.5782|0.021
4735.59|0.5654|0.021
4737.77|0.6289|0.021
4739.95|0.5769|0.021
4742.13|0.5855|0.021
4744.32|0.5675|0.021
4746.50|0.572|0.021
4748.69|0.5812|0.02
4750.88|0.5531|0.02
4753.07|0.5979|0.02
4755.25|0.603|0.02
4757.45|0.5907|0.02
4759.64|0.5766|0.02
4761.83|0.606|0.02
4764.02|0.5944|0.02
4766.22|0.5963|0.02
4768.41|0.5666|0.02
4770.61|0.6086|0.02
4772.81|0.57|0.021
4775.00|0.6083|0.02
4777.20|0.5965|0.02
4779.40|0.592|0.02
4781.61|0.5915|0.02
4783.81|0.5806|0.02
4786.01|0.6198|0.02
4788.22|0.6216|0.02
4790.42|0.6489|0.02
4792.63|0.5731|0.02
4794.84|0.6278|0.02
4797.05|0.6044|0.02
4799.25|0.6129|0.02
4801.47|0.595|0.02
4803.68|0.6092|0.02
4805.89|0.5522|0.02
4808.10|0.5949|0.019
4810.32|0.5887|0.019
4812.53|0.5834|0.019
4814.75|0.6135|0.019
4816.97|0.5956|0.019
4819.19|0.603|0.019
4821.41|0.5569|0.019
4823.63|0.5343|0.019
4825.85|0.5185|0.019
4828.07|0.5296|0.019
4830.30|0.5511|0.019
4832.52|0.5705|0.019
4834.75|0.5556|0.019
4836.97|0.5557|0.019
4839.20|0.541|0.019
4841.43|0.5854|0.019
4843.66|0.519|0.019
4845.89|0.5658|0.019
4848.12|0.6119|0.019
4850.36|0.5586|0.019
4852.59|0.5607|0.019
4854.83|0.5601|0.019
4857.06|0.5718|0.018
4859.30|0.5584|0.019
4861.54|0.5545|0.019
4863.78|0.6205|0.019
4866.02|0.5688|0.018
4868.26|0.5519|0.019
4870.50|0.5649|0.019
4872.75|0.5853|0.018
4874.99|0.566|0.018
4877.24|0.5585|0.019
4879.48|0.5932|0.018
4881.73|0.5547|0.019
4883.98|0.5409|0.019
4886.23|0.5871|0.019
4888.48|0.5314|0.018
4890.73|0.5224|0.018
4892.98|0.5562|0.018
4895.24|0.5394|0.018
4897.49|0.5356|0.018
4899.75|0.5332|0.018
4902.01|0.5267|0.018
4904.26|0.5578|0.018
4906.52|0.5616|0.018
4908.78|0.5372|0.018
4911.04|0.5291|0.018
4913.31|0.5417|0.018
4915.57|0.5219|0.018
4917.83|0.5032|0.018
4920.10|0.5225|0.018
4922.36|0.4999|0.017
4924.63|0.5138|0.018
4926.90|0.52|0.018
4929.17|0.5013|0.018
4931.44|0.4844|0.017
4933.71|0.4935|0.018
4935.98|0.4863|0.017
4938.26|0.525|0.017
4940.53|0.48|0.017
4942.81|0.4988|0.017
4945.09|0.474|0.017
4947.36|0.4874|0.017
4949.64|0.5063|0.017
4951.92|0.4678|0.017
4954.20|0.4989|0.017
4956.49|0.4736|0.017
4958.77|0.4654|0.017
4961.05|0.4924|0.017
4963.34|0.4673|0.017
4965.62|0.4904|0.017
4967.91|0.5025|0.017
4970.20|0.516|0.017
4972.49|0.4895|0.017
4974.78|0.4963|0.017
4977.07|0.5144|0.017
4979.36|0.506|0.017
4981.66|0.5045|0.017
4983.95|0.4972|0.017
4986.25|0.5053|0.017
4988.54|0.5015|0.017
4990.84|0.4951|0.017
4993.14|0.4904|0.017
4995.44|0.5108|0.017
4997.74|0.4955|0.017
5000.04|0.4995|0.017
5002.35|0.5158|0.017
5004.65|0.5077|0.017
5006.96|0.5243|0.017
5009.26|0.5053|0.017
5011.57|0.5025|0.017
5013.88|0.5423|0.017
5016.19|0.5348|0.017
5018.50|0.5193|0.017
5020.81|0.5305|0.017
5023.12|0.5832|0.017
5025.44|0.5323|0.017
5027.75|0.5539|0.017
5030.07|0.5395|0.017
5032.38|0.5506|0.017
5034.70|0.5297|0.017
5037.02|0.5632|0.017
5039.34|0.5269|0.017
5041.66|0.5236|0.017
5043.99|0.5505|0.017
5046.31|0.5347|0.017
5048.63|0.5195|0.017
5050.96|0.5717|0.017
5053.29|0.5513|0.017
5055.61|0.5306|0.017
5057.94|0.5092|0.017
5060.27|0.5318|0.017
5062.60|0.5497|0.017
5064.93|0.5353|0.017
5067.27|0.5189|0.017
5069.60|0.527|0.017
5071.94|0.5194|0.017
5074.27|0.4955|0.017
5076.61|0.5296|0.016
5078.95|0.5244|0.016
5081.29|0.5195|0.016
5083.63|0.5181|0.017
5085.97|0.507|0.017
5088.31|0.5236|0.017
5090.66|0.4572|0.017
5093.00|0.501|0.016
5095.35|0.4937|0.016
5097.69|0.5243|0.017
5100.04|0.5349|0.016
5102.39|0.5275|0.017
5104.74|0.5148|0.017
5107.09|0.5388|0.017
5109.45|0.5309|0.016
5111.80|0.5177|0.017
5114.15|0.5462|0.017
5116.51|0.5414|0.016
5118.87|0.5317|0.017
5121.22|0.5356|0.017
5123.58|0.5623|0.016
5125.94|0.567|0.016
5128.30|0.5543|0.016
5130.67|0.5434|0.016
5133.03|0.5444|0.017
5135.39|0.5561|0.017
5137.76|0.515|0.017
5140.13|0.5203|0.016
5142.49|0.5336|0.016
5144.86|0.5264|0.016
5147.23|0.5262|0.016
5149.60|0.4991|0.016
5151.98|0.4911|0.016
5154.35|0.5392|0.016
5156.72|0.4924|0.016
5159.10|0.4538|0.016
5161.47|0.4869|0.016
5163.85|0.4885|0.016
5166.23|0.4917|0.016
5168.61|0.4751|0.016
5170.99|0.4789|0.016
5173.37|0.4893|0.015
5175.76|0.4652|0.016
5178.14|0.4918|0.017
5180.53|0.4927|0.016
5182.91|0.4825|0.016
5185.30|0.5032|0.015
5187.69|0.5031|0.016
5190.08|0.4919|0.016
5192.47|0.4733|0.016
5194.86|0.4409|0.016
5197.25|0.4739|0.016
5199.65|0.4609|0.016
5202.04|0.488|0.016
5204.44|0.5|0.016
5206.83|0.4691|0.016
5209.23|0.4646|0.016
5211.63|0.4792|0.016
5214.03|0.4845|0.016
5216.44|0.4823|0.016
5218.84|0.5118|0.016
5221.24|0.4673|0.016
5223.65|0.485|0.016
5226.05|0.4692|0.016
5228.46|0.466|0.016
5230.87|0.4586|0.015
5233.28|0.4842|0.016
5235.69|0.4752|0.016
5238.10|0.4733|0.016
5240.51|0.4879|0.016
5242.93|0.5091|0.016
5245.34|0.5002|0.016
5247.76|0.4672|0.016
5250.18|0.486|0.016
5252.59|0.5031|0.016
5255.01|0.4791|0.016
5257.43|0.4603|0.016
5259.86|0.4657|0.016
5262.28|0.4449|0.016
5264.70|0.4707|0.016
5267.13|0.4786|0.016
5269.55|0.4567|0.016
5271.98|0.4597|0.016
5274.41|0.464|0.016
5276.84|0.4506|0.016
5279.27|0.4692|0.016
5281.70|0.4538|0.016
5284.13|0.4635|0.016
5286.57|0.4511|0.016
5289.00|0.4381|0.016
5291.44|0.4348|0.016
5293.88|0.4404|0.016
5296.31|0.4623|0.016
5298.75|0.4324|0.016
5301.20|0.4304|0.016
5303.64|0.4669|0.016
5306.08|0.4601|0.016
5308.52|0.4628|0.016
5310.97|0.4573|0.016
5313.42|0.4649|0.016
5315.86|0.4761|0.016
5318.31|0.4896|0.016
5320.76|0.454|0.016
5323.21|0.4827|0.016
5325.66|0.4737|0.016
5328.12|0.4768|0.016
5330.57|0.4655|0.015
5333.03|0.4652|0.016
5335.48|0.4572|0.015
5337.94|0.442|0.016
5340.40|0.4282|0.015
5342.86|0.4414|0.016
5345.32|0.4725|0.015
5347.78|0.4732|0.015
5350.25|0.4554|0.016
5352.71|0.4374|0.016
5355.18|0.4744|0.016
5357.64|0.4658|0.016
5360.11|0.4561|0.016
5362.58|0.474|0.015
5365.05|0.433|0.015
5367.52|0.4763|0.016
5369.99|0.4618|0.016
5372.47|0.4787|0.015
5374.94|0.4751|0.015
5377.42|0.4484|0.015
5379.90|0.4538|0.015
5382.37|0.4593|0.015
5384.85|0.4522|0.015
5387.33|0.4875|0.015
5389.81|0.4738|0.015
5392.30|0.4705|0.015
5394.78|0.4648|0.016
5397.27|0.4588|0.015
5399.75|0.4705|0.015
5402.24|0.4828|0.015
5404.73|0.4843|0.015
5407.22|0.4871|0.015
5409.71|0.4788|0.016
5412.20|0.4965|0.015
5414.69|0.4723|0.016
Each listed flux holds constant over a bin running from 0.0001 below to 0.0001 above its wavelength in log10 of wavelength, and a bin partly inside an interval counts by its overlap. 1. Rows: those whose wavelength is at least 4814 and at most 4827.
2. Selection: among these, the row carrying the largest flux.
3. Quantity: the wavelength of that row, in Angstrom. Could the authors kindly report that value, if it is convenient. 4814.75 Angstrom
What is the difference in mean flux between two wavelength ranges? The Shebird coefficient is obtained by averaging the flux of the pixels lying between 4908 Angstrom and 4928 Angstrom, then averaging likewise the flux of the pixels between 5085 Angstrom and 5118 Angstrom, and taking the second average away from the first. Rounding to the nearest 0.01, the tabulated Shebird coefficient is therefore 0.00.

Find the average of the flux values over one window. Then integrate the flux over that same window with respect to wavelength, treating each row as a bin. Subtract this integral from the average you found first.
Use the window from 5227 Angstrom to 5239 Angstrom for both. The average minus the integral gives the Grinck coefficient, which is -5.2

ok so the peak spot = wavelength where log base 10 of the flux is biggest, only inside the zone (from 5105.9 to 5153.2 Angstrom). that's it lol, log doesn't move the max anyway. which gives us 5125.94 Angstrom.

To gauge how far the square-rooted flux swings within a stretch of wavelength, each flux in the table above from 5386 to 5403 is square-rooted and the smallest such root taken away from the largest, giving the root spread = 0.021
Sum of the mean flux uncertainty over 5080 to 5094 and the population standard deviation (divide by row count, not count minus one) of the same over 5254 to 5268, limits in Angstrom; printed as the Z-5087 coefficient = 0.0167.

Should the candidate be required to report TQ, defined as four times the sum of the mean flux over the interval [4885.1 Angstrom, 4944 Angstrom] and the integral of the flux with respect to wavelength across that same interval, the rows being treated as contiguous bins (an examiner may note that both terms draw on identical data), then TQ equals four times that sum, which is 125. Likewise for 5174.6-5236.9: 121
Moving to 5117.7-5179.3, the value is 129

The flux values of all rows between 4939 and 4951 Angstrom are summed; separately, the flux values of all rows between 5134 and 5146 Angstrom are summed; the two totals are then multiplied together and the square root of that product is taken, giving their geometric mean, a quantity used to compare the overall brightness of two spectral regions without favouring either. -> 2.55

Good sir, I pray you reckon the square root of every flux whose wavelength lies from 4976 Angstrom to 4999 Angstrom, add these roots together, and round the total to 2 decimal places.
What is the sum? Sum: 7.09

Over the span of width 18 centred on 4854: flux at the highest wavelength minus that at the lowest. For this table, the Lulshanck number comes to -0.01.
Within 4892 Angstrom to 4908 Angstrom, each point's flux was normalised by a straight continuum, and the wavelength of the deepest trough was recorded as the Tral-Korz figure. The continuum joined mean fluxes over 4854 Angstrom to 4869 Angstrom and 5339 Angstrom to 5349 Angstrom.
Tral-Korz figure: 4902.01 Angstrom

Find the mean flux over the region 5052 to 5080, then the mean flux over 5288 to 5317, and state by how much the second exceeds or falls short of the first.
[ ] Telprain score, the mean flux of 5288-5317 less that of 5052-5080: -0.07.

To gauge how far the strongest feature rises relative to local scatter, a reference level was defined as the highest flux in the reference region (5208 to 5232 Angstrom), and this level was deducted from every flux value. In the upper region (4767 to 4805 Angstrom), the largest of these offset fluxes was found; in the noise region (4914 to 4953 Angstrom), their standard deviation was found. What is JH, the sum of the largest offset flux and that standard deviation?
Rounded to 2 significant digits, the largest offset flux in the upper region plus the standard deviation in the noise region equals 0.15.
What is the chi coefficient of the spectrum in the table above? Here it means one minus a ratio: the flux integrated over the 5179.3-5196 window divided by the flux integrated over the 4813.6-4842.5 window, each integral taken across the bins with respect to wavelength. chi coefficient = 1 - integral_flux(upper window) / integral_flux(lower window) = 1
